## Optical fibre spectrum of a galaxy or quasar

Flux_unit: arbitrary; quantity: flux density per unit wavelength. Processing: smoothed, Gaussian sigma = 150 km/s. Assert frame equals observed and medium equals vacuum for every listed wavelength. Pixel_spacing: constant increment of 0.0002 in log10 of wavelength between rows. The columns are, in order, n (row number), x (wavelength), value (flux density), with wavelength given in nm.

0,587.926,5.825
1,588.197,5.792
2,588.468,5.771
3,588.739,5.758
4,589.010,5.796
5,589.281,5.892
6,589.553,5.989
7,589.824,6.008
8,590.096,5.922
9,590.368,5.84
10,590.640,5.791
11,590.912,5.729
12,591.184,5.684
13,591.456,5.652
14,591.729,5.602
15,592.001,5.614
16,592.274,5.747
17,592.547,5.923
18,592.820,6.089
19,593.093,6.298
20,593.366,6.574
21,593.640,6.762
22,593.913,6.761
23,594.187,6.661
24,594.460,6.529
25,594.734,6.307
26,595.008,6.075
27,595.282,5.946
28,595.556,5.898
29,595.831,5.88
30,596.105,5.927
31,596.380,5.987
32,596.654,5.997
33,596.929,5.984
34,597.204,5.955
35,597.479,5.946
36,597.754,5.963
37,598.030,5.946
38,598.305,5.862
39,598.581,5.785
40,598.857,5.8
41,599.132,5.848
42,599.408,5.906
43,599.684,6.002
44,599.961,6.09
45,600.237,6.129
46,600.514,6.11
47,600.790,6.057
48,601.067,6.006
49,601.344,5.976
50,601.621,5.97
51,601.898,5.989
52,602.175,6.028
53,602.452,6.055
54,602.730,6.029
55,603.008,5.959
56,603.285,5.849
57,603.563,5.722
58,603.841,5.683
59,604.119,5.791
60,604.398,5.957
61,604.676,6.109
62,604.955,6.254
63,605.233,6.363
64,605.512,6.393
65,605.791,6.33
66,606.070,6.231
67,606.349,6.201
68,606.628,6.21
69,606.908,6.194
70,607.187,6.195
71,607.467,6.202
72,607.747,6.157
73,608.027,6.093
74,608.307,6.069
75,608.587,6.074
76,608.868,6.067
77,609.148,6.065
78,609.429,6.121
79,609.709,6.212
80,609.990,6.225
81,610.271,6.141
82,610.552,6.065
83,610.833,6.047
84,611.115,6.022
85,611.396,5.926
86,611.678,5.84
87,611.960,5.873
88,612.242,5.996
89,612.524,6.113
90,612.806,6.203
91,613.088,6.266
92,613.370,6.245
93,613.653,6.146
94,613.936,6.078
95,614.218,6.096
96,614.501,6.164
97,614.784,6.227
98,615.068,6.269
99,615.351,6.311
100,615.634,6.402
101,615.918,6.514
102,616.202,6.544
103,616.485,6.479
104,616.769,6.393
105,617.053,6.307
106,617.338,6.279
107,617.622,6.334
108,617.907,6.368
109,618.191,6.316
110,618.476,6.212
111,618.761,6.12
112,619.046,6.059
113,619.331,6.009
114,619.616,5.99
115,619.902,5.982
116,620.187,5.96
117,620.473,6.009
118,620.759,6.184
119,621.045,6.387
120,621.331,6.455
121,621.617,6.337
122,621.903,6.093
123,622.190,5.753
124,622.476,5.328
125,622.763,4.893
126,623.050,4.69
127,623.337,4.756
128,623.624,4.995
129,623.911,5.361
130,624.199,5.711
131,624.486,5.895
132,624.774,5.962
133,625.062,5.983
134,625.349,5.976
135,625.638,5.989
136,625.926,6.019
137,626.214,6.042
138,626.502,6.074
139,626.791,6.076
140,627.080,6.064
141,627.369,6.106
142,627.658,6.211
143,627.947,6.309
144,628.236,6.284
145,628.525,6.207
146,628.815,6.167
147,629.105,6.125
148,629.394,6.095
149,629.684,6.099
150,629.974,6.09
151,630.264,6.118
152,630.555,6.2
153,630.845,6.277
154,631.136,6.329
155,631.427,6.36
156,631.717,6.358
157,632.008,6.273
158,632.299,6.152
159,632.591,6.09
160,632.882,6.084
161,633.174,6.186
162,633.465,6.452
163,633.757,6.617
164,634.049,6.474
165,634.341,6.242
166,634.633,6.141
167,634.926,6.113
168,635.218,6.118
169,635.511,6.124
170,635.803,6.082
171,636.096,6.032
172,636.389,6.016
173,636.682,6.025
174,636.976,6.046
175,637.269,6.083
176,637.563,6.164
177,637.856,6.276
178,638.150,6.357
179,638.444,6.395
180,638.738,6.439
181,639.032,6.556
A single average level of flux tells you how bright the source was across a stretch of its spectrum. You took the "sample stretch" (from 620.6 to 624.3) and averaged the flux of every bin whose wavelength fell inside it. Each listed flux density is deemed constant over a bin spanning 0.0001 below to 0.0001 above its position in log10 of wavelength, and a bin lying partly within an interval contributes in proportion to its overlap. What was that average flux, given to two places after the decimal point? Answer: 5.61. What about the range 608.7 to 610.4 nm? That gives 6.14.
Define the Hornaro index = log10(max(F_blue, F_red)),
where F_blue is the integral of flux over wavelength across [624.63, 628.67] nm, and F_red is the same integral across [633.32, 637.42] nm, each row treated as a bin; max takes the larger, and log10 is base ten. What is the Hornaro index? 1.404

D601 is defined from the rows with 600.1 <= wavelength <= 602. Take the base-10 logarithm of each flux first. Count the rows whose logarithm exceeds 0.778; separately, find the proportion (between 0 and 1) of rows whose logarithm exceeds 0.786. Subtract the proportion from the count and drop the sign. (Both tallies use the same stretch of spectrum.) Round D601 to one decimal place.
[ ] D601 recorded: 3.7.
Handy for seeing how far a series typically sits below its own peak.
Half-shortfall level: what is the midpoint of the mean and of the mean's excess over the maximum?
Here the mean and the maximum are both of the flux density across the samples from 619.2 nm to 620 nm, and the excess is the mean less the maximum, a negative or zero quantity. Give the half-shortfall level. 2.99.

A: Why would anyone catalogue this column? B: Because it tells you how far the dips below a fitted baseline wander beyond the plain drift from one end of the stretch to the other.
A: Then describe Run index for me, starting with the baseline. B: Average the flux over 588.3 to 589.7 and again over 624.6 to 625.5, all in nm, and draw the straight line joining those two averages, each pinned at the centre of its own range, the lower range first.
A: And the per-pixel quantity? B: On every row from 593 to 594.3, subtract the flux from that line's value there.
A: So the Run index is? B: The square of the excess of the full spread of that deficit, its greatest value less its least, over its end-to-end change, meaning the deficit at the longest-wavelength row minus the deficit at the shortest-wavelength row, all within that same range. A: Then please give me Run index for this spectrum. 0.67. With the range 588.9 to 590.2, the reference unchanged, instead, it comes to 0.11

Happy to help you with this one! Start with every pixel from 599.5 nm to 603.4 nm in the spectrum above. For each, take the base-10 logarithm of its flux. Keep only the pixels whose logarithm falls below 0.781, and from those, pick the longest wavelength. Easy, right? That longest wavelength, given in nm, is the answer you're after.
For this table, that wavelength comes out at 603.285 nm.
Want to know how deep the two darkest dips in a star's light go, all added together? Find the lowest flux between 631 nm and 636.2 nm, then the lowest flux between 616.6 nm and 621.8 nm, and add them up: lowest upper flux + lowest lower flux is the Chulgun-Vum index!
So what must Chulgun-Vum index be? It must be 11.99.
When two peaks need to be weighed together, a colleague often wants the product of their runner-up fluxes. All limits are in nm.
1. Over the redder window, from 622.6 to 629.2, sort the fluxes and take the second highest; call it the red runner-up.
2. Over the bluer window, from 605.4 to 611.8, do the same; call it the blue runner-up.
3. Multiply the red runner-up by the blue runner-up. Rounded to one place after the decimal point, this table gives 39.8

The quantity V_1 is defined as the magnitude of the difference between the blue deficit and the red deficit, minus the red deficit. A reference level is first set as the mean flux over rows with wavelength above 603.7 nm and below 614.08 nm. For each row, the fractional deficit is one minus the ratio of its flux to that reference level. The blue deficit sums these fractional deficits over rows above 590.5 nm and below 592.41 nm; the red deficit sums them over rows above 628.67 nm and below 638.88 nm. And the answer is 1.6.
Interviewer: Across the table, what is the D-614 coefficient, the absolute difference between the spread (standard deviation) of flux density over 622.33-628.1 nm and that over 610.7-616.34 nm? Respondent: 0.32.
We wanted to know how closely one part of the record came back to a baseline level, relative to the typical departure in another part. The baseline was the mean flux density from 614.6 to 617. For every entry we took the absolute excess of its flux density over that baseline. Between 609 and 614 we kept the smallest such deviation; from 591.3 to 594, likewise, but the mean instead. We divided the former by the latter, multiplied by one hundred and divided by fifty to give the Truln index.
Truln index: 0.5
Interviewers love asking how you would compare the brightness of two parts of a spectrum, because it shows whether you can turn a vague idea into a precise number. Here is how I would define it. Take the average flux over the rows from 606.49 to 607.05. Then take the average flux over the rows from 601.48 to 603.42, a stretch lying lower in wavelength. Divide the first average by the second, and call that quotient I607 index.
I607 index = 1.04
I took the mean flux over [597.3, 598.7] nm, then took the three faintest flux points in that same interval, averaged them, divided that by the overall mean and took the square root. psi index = 0.997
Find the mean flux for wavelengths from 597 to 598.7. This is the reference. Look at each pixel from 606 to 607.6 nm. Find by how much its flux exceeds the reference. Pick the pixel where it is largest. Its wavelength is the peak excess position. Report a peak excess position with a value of 606.070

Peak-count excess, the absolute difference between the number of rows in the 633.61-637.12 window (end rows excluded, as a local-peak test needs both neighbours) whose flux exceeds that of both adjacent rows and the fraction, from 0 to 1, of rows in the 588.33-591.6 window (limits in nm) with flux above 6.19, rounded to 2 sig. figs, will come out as 1.0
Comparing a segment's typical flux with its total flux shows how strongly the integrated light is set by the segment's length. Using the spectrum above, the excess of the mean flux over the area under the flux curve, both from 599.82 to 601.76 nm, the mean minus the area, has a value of -6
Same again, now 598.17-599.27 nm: -1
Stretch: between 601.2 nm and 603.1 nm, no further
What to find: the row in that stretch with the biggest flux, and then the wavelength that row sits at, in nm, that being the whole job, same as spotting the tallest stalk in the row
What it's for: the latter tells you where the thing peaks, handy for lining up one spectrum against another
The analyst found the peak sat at 602.452 nm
